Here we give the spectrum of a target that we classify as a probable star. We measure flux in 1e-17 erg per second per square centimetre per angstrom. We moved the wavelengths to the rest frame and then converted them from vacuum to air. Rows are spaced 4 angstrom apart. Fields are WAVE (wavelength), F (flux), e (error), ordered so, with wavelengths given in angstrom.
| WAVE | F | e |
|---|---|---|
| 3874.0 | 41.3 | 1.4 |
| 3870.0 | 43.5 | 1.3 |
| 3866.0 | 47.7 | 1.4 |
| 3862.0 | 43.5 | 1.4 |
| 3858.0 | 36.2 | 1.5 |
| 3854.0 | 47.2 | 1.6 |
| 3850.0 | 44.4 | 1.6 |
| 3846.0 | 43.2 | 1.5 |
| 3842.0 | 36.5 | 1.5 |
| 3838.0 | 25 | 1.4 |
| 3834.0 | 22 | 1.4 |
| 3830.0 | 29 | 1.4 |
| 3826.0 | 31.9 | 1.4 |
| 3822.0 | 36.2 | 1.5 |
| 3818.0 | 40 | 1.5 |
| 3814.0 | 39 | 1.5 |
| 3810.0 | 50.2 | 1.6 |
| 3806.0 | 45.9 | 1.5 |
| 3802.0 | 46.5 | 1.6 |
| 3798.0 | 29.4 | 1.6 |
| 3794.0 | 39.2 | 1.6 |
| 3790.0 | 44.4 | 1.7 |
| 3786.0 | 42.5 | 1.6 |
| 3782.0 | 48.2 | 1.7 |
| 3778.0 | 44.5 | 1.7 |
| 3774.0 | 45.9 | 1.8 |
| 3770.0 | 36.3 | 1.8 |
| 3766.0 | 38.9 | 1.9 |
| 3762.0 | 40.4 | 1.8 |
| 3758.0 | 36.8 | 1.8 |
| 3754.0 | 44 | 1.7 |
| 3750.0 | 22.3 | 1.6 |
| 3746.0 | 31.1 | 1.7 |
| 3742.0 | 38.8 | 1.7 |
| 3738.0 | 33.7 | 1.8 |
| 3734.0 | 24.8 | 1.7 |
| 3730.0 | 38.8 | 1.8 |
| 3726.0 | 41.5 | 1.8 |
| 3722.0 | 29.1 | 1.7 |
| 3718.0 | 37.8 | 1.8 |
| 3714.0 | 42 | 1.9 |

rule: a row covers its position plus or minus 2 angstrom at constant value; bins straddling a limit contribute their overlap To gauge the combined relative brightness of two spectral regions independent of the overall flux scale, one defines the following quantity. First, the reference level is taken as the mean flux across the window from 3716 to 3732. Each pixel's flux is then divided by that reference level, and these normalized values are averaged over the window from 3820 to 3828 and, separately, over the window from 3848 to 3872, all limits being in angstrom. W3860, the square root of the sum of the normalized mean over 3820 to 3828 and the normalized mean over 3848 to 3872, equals 1.45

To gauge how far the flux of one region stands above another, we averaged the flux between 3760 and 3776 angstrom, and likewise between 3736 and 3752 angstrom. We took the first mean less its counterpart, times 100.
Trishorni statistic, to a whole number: 890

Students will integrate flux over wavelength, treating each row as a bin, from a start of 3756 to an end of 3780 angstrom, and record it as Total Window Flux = 971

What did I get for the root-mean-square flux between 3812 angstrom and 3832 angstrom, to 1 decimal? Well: 35.5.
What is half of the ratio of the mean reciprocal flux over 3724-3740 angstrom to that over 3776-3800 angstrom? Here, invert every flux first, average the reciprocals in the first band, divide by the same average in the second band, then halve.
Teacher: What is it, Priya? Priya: 0.604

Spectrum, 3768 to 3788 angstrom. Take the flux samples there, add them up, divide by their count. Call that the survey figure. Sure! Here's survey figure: 43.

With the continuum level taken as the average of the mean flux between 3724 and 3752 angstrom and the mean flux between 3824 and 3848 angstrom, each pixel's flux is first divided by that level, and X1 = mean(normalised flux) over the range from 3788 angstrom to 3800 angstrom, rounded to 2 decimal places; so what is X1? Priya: 1.17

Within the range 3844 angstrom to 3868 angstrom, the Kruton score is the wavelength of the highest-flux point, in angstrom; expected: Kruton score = 3866.0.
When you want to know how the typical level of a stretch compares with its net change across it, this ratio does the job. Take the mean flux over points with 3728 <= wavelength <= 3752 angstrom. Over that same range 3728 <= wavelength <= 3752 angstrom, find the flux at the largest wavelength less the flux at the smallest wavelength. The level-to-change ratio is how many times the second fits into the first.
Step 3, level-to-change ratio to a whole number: -2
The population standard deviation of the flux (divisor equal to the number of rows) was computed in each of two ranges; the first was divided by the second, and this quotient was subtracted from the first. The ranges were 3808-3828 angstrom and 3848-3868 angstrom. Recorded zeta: 4.6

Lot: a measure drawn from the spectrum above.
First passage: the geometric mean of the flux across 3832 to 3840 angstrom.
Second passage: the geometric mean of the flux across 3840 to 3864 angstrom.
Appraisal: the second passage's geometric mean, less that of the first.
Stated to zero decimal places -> 18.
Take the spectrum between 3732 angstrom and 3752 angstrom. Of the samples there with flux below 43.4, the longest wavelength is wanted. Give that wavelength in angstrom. 3750.0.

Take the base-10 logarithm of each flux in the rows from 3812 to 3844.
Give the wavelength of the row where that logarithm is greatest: 3818.0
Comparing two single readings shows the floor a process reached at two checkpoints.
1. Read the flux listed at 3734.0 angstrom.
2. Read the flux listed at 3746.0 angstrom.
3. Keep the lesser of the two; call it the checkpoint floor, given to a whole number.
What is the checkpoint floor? 25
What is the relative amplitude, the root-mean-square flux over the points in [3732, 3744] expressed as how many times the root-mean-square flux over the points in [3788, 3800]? 0.86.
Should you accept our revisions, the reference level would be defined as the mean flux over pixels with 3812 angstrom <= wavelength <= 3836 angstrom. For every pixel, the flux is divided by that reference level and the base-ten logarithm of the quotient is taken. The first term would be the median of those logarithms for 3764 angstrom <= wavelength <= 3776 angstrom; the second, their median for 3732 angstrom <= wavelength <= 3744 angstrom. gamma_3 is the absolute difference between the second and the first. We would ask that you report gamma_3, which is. 0.06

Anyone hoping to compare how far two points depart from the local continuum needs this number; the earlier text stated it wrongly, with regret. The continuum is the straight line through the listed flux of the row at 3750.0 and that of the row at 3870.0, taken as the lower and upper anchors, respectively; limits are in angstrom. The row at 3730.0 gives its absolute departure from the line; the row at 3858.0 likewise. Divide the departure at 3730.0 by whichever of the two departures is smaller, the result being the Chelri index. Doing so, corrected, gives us 3.9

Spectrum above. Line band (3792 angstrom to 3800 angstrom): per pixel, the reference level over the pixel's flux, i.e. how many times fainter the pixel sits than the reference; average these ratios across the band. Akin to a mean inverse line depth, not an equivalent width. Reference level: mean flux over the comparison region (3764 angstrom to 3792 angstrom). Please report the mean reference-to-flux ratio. 1.3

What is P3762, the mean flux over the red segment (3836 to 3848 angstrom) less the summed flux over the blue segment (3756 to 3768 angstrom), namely -81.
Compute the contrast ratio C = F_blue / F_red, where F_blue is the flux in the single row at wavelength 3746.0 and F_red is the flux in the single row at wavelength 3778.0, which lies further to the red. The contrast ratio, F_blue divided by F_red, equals 0.70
